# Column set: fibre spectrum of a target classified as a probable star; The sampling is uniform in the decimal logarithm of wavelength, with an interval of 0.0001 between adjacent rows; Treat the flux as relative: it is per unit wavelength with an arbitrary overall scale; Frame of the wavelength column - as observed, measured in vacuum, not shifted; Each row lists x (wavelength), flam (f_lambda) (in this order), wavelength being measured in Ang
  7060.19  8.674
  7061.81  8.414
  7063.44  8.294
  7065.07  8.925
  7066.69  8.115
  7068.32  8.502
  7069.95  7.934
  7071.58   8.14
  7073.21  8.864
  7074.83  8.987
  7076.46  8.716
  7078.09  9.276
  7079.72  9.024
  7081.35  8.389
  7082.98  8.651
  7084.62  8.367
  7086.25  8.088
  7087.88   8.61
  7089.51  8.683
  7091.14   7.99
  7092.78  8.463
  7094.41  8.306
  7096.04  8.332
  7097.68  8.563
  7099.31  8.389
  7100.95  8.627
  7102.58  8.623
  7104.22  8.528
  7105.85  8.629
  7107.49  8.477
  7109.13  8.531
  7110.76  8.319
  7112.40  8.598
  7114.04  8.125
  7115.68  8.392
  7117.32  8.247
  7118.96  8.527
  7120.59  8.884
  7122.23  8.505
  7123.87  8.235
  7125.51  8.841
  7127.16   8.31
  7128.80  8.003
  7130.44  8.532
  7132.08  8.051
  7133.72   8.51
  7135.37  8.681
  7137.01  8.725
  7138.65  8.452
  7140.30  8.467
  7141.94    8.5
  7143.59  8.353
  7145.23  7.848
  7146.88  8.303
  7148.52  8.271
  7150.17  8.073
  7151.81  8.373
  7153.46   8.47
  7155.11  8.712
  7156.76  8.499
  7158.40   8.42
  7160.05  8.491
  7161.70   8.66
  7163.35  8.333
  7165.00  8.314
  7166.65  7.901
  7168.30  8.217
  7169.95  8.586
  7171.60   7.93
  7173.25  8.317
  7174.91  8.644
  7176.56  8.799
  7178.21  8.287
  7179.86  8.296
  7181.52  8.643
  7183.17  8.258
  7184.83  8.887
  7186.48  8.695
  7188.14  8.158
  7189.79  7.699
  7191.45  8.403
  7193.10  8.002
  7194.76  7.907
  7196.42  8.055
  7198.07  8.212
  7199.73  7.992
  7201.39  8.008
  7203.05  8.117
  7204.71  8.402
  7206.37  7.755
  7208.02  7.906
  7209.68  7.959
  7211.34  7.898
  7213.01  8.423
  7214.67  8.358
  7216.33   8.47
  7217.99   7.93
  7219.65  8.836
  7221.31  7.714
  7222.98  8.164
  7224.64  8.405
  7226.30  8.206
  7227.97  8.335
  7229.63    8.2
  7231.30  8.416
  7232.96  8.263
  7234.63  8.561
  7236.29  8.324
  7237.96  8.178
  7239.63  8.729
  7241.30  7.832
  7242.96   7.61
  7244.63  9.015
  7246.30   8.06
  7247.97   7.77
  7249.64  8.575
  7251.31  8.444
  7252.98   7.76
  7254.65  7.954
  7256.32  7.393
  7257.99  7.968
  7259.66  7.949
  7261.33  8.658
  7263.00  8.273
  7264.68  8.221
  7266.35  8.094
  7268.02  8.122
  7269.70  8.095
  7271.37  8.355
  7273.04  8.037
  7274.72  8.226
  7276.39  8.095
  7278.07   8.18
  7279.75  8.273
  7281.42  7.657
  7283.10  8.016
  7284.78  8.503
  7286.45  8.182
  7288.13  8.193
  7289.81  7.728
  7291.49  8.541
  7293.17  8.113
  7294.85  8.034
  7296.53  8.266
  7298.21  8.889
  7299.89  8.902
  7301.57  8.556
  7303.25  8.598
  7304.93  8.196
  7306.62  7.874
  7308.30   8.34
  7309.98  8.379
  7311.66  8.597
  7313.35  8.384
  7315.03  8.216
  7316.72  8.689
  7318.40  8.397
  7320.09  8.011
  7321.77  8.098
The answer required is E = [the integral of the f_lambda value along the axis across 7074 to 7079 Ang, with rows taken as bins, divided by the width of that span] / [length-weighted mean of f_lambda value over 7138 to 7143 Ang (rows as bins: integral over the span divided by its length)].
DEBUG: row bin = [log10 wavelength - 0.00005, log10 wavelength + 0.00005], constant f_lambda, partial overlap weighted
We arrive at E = 1.07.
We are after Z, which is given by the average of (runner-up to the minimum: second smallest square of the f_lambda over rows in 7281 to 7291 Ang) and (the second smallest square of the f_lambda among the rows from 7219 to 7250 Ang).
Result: 59.6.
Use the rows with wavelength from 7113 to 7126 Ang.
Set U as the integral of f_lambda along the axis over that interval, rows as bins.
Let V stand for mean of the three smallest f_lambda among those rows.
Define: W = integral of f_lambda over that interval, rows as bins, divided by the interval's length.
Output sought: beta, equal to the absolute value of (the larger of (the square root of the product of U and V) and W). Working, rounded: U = 110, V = 8.20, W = 8.46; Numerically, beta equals 30.0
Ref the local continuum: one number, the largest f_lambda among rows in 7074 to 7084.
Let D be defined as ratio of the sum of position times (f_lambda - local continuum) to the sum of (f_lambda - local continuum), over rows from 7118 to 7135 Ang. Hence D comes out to 7127.0 Ang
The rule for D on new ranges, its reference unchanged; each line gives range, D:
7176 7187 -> 7181.2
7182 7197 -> 7190.7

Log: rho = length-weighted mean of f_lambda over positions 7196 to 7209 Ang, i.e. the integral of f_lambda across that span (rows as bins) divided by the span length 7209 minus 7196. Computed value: 8.06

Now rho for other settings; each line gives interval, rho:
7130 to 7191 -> 8.39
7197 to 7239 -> 8.20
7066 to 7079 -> 8.57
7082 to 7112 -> 8.46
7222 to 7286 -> 8.18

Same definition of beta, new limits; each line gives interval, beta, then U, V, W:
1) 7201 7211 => 25.1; 80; 7.87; 8.02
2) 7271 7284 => 28.8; 105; 7.90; 8.10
